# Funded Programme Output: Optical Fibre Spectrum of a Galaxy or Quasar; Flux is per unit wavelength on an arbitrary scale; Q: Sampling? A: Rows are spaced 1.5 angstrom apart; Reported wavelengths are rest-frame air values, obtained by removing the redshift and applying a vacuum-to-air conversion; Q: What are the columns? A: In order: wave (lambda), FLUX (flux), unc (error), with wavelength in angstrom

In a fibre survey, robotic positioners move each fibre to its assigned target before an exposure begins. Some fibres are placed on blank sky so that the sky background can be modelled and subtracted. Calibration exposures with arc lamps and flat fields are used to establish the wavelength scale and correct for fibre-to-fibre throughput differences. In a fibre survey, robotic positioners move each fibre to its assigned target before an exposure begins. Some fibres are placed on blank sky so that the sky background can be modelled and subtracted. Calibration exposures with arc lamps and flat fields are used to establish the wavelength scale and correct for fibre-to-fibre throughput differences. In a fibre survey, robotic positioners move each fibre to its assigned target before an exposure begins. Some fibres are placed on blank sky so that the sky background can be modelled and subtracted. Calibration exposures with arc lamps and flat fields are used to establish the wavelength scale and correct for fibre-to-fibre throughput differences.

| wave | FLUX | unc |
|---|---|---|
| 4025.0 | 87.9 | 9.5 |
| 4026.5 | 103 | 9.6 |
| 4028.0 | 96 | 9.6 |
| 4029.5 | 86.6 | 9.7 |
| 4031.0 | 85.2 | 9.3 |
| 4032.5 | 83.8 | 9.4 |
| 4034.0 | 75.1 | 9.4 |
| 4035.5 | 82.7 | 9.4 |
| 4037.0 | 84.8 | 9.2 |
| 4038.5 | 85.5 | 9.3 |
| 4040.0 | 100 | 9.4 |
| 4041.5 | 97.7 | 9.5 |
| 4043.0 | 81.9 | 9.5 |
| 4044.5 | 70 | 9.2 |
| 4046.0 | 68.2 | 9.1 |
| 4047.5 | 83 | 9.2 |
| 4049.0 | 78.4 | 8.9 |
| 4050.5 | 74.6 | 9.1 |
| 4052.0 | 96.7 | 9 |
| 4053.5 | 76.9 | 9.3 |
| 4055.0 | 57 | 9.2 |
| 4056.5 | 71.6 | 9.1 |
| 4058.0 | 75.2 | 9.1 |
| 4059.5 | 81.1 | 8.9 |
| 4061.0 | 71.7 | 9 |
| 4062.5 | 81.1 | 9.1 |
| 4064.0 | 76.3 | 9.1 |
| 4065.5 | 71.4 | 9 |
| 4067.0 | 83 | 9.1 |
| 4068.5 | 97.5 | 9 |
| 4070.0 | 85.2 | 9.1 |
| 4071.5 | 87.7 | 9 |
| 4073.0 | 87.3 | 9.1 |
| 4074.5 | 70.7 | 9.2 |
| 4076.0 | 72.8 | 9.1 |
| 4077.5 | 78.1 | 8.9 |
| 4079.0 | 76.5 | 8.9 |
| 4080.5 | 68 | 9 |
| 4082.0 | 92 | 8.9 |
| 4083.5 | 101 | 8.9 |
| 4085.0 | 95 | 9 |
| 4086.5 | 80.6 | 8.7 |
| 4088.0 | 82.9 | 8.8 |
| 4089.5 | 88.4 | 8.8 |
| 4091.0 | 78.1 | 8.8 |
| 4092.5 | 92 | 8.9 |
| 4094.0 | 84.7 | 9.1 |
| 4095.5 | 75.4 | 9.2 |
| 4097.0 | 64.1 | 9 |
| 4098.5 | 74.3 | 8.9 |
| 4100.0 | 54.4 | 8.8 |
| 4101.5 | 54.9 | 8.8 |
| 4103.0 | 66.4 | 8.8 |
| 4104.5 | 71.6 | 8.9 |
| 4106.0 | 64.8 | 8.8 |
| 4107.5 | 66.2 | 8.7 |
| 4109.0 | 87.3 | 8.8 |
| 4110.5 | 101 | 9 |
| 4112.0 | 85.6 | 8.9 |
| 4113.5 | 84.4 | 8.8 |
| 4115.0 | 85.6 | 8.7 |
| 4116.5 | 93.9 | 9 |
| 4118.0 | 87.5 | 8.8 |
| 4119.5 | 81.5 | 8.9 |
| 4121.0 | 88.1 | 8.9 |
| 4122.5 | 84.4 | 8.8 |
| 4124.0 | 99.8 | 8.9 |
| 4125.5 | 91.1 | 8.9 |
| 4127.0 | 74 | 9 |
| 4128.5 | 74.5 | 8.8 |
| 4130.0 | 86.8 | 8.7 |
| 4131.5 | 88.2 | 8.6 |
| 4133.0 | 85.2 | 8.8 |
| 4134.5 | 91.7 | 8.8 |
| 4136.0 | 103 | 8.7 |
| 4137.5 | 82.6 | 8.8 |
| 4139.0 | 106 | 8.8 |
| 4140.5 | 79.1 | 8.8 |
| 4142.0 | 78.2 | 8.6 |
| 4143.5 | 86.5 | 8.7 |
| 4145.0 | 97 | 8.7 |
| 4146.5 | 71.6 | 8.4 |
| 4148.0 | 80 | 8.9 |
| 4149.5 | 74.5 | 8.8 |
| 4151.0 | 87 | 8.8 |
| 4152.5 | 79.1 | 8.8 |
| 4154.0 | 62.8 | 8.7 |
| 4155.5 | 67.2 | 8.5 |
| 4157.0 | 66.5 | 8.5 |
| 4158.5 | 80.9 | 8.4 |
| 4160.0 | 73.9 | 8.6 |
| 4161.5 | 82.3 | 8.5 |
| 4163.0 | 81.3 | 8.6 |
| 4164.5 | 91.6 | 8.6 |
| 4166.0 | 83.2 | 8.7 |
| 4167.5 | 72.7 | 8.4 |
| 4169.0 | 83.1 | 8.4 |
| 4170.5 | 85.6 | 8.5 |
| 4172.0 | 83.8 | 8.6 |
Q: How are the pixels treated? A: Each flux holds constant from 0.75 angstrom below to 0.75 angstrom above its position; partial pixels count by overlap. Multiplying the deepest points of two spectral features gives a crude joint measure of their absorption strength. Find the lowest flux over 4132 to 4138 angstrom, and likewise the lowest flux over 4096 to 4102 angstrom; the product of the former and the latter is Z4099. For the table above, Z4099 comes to 4493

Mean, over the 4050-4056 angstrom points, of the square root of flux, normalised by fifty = 0.174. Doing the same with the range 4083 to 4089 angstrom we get 0.189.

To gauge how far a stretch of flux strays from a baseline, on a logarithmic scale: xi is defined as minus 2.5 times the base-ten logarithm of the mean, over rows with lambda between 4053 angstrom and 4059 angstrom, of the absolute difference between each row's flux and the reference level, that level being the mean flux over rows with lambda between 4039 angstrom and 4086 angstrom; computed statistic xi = -2.6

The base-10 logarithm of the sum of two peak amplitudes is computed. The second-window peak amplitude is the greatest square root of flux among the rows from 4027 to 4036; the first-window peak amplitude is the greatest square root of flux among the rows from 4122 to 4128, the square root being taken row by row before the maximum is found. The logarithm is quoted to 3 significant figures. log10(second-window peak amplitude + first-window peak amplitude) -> 1.30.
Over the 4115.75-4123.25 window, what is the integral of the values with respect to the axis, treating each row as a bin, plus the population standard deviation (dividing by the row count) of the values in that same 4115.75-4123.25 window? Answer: 657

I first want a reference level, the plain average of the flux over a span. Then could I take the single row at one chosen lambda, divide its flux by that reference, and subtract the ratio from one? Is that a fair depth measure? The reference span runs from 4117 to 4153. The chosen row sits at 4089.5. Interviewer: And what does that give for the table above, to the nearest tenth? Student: 0.0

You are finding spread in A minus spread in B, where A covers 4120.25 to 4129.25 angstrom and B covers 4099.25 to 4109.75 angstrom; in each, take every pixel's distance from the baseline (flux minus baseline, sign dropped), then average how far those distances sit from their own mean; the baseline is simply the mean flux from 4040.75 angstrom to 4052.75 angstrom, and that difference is -2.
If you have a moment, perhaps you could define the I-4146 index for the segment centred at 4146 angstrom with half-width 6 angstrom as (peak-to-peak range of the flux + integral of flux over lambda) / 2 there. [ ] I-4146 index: 503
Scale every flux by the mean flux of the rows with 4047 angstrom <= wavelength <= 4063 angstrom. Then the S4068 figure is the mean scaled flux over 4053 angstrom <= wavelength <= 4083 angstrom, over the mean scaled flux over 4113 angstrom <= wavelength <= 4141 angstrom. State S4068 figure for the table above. 0.89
